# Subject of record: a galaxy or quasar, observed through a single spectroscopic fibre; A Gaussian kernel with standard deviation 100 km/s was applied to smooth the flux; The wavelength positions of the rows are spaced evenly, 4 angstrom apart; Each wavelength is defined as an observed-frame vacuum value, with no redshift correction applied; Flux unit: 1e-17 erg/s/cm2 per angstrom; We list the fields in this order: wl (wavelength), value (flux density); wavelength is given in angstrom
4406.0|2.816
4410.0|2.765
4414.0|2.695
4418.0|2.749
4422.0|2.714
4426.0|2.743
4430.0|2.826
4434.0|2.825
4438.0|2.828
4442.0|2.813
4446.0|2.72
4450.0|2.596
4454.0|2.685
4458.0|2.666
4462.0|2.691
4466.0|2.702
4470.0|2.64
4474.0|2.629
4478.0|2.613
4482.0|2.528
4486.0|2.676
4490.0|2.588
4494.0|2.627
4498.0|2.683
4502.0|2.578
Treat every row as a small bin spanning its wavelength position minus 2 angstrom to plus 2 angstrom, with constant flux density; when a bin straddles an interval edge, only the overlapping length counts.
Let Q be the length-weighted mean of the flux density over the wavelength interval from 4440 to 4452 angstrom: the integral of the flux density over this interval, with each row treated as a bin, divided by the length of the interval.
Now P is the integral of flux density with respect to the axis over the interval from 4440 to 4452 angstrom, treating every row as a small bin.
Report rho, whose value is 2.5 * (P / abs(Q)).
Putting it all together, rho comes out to 30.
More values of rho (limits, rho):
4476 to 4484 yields 20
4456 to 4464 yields 20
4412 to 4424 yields 30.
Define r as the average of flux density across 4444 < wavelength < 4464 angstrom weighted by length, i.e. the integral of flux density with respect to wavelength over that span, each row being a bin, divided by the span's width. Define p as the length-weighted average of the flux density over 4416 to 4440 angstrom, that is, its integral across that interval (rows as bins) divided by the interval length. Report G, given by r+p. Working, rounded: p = 2.78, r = 2.67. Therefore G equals 5.45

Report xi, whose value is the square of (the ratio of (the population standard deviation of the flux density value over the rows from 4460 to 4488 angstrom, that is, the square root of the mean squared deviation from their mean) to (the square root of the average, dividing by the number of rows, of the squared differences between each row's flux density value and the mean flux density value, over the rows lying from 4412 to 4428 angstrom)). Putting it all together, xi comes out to 6.3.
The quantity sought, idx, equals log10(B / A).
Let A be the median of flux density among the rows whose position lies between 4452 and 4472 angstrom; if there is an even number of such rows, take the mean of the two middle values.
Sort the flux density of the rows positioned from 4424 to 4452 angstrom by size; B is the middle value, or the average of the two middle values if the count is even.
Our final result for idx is 0.02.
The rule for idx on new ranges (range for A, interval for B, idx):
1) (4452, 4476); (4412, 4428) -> 0.01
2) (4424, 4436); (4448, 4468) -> -0.02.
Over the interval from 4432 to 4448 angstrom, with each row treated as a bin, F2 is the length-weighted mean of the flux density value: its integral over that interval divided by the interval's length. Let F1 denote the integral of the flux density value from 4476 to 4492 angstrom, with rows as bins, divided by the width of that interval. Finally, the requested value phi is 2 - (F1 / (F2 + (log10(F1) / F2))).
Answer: 1.12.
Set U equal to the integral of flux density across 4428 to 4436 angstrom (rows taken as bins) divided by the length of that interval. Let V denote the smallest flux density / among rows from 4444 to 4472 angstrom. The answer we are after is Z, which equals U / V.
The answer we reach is 1.09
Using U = 2.83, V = 2.596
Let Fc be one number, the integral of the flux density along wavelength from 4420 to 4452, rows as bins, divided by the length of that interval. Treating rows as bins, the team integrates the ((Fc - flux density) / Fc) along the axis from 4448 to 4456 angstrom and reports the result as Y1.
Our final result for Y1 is 0.34 angstrom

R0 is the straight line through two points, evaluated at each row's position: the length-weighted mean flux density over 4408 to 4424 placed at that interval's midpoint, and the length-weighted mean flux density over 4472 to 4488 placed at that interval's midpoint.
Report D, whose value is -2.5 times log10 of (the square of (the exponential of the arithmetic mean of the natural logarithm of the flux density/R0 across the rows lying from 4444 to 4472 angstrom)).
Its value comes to -0.02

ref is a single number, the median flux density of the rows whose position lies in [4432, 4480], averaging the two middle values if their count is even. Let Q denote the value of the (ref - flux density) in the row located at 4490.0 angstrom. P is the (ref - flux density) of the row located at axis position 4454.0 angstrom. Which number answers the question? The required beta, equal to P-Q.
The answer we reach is -0.097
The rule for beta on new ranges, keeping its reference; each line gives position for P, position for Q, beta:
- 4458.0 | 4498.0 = 0.017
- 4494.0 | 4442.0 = 0.186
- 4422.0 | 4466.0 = -0.012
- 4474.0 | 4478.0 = -0.016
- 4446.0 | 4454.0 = -0.035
